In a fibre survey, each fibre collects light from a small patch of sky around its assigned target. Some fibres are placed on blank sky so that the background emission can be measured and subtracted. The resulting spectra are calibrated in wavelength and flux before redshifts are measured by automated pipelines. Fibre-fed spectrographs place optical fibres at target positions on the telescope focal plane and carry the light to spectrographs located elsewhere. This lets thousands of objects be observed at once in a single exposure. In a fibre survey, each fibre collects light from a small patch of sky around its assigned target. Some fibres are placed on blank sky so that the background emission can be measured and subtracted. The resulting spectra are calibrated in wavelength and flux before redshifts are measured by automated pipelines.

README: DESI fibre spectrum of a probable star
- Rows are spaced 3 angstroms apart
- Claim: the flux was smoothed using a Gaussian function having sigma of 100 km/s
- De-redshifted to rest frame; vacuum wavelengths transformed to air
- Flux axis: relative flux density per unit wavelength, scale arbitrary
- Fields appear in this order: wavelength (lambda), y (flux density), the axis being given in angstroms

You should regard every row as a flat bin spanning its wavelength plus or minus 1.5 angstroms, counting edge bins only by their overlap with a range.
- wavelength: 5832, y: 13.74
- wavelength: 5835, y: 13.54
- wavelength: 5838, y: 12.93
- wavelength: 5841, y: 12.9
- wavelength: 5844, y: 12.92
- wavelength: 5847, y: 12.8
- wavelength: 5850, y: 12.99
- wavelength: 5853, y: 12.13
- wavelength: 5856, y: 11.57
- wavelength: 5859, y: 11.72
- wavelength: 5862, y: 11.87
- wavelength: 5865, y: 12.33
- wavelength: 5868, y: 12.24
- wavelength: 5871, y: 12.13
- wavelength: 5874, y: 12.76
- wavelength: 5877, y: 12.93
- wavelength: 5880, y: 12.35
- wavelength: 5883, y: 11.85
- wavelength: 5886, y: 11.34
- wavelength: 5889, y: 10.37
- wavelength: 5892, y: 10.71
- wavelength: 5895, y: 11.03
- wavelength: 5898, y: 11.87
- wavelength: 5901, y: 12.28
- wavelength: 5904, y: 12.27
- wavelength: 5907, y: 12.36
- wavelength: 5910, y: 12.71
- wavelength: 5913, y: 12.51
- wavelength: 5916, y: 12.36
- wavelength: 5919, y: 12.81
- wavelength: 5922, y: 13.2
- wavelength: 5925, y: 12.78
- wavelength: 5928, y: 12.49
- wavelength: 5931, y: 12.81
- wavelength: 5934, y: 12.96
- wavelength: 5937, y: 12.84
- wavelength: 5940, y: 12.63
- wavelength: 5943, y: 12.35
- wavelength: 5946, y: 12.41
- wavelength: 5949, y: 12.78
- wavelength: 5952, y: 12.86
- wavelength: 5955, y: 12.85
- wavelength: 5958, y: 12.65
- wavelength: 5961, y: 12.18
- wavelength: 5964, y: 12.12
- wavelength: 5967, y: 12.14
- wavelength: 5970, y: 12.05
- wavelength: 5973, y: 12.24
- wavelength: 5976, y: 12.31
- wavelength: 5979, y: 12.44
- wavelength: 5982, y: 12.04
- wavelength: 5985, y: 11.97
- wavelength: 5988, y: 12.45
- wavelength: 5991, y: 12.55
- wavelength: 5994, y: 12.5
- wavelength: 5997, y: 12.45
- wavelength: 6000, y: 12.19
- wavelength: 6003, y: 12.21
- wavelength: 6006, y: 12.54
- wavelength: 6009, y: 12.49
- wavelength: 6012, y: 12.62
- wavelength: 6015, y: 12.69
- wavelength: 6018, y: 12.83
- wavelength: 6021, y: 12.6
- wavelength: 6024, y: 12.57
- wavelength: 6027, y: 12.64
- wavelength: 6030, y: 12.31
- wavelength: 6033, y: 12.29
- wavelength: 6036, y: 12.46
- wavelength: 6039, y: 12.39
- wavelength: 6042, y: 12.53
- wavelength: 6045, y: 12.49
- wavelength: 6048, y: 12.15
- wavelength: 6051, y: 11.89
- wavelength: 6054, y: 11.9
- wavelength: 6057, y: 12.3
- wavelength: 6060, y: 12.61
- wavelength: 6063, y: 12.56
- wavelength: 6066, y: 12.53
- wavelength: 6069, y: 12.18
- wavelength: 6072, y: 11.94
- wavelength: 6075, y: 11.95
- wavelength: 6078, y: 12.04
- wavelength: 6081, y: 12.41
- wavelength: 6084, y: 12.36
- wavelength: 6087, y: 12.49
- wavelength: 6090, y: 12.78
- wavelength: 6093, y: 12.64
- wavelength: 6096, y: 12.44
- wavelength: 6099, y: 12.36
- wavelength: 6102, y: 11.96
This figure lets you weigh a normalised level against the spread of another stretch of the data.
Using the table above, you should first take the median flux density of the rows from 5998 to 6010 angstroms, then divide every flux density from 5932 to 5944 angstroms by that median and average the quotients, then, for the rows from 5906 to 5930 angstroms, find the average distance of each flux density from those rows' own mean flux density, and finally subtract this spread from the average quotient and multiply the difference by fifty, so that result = 40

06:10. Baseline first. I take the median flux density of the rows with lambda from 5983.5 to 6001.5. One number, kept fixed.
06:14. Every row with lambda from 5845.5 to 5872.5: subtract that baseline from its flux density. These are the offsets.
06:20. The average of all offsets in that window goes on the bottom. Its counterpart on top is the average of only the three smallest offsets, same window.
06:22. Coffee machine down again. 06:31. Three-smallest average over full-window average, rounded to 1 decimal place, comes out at 2.9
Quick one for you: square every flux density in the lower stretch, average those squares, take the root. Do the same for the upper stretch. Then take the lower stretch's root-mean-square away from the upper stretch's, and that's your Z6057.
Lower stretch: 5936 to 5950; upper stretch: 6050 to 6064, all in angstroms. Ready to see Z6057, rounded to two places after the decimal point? -0.35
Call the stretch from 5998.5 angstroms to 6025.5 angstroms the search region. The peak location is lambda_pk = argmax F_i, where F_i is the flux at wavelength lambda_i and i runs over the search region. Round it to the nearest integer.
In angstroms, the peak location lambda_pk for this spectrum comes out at 6018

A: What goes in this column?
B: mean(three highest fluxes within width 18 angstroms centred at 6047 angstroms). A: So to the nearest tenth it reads 12.5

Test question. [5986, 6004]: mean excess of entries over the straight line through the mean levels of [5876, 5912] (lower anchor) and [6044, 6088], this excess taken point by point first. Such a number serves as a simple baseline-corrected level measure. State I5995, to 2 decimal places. 0.31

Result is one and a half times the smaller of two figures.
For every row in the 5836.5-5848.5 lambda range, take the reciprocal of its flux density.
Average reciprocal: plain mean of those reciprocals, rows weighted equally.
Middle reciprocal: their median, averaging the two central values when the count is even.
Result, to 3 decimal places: 0.116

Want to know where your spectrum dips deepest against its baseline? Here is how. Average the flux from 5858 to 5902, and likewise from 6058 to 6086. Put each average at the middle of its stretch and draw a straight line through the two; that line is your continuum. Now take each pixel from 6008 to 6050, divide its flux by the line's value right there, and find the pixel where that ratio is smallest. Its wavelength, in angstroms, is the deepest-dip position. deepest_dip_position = 6048 angstroms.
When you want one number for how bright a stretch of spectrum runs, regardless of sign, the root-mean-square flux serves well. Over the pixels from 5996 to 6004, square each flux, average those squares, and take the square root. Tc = 12.28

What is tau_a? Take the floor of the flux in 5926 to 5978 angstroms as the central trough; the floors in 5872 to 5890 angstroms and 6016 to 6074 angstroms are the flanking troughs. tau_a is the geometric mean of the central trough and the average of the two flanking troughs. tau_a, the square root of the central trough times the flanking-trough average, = 11.58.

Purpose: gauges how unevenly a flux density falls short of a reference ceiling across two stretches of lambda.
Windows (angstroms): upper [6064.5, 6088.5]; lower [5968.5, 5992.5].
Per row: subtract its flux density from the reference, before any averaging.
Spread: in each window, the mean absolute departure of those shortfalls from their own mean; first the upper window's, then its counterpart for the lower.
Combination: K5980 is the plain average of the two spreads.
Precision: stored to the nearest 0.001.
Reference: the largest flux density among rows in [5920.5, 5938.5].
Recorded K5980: 0.196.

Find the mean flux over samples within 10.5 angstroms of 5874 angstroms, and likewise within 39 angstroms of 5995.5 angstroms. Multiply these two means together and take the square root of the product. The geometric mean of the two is 12.4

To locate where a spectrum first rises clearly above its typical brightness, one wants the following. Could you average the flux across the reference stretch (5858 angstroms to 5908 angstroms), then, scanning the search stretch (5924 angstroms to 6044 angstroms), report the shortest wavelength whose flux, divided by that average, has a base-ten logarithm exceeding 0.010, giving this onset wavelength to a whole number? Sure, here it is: 5925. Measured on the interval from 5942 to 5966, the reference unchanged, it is 5943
